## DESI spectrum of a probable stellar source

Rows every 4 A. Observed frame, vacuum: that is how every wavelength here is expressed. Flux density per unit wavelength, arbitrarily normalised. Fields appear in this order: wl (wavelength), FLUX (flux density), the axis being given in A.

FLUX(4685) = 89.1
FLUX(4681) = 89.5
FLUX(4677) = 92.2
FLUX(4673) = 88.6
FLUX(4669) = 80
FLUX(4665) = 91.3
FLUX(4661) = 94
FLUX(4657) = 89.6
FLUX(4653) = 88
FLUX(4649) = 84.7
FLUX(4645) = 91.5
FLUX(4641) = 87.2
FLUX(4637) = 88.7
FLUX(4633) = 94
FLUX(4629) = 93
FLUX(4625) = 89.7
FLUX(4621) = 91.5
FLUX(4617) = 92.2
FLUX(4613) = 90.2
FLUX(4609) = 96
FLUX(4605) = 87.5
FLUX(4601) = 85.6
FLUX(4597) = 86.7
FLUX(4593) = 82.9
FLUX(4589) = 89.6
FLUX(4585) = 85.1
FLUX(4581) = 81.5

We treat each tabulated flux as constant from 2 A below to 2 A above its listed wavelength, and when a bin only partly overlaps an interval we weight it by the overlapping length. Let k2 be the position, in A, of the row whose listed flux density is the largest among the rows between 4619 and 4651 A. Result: 4633 A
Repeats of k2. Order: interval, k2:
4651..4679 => 4661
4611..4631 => 4629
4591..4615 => 4609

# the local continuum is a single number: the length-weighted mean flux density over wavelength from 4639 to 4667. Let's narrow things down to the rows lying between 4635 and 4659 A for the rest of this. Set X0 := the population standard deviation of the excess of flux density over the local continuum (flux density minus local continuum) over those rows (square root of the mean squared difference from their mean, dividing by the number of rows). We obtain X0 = 2.1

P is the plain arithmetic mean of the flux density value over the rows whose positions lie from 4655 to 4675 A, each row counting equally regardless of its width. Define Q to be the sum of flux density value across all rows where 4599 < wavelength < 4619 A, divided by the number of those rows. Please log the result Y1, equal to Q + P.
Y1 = 179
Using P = 88.7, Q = 90.3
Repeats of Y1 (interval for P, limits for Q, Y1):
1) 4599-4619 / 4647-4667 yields 180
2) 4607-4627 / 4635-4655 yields 180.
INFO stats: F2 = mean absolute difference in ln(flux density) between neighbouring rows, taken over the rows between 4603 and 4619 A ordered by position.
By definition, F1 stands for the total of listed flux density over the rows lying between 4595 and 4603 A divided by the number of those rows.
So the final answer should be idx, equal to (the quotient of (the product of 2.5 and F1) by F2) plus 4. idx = 3655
